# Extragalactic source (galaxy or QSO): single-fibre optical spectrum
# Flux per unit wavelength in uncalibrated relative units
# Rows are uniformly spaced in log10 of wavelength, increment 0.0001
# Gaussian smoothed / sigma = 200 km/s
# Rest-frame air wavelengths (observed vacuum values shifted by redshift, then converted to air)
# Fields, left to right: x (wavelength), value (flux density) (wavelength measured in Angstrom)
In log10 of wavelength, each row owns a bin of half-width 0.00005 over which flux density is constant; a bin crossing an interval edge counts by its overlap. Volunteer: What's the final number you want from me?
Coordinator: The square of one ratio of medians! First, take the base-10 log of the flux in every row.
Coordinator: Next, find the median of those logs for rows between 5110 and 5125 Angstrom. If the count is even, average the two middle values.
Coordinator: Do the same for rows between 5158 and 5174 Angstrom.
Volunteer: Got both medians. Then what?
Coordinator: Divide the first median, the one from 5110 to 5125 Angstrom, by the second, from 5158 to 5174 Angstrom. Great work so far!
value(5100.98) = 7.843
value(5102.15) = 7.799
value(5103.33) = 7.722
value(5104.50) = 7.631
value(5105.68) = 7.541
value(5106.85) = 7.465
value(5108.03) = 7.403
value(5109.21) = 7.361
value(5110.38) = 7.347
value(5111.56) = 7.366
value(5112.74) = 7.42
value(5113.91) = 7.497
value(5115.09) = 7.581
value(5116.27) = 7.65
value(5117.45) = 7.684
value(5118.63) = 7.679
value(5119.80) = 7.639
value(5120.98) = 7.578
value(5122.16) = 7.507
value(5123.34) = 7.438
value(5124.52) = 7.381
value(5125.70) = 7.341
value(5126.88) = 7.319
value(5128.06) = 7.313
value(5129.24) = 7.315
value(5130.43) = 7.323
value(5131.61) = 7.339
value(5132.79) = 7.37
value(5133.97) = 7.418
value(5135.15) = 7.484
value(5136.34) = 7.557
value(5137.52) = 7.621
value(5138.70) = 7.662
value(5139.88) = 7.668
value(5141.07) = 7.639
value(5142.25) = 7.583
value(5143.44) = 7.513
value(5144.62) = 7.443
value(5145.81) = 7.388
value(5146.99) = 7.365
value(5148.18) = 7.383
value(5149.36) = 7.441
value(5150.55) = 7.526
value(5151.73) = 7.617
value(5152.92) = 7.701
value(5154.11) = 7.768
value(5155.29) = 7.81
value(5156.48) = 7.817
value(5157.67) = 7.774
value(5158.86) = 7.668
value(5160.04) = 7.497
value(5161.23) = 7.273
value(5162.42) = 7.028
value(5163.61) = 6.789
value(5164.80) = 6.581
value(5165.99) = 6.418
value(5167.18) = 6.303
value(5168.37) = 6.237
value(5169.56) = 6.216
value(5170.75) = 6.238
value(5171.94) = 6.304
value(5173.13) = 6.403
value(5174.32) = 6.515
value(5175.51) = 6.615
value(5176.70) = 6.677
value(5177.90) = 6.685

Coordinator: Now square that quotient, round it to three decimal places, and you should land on 1.176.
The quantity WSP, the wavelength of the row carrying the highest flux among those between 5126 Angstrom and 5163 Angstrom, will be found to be 5156.48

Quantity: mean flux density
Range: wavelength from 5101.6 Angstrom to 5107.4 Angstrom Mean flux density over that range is 7.63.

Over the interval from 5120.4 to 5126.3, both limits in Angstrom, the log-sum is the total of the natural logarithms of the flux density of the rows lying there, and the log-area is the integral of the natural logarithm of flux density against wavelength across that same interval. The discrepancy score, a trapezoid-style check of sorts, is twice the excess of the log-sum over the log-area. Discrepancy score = -3.61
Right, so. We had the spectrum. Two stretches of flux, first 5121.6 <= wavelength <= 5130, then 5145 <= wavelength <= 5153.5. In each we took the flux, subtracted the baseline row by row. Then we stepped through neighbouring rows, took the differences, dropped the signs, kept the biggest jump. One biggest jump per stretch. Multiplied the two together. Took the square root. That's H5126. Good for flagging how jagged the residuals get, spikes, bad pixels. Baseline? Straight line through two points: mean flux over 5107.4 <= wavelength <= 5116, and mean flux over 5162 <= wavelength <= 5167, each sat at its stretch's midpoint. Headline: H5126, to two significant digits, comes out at 0.075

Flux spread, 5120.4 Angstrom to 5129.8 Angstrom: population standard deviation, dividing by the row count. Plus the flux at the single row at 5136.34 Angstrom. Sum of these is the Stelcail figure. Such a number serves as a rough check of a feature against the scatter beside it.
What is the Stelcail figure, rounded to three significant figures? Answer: 7.65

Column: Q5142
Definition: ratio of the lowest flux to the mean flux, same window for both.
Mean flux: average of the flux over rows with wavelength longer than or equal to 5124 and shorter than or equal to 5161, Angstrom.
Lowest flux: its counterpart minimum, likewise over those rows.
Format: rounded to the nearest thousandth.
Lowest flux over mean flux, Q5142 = 0.973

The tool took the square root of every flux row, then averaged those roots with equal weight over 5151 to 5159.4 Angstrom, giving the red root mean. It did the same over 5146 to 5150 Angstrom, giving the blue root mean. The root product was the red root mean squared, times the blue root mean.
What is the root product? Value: 21.0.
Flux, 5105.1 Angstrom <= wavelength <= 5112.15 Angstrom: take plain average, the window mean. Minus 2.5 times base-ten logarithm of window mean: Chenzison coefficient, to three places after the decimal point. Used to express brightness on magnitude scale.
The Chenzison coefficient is -2.175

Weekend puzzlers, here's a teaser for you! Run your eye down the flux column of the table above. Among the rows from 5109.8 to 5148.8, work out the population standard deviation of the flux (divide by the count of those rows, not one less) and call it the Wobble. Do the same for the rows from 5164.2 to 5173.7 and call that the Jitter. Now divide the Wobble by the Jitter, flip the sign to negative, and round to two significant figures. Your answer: -1.1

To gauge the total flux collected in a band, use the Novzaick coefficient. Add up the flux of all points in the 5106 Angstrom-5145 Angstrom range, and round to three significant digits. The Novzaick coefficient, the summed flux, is 247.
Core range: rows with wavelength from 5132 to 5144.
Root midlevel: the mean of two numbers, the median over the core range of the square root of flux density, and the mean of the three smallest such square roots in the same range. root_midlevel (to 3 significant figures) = 2.74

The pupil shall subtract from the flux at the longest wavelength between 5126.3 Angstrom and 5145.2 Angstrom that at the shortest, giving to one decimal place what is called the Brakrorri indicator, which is 0.1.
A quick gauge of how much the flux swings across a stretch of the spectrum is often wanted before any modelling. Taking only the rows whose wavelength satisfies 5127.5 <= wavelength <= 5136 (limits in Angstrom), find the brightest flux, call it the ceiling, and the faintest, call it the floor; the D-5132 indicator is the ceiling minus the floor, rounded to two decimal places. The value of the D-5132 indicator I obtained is 0.17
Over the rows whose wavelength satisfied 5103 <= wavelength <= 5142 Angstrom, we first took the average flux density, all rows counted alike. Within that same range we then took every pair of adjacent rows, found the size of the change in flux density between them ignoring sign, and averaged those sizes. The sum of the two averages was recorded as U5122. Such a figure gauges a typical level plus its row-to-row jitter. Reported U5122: 7.54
